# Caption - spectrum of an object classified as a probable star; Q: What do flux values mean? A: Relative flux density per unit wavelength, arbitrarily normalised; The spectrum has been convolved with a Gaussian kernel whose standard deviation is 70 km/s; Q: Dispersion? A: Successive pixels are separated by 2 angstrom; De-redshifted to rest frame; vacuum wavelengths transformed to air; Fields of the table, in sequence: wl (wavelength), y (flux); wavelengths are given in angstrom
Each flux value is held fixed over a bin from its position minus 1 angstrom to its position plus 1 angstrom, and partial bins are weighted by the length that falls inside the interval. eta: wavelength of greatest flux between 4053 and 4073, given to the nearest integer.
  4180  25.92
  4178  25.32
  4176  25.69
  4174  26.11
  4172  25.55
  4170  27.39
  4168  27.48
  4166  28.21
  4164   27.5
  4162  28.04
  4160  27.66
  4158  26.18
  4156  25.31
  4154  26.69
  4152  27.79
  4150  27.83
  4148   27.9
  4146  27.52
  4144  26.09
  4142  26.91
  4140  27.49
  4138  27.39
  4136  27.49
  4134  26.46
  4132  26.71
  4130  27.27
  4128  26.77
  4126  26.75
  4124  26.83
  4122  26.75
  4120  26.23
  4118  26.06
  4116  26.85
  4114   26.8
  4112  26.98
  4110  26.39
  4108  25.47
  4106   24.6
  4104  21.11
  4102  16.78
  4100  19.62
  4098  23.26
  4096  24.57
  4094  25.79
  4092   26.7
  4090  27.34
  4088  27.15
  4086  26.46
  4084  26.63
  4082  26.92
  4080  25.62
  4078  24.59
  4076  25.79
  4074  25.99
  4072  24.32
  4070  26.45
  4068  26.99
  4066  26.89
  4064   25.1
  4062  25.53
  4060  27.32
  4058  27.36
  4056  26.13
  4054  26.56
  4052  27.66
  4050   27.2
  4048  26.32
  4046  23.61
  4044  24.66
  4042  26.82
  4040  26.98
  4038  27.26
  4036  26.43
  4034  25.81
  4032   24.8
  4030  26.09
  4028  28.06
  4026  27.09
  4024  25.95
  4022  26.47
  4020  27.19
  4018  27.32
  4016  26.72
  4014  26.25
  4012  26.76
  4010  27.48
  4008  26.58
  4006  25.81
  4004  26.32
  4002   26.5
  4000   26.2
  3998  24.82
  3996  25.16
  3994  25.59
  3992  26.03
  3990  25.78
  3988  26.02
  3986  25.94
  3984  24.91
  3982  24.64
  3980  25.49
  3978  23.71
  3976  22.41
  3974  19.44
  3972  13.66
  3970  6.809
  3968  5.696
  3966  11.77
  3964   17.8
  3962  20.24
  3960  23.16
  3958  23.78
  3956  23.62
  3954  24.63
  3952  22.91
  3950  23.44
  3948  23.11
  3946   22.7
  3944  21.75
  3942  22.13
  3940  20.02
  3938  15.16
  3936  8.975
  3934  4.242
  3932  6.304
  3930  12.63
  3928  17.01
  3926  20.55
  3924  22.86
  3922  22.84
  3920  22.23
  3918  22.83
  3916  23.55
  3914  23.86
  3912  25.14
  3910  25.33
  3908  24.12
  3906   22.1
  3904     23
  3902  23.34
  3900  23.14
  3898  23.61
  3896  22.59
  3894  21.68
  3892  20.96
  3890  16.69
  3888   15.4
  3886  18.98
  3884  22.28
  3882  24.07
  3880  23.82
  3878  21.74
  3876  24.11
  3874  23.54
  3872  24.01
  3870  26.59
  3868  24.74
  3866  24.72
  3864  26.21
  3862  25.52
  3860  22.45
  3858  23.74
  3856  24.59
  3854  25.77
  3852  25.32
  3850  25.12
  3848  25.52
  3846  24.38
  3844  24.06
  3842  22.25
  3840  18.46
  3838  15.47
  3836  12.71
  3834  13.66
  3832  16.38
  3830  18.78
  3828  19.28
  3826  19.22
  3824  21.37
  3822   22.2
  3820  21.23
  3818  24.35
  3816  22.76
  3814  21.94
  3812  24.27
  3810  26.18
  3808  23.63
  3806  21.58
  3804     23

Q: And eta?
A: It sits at 4058 angstrom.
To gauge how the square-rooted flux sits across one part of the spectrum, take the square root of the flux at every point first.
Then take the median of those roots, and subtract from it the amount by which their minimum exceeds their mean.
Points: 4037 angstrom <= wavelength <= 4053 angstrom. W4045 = 5.46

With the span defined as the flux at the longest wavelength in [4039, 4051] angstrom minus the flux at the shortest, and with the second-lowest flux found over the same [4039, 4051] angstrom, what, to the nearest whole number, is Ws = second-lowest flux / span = 112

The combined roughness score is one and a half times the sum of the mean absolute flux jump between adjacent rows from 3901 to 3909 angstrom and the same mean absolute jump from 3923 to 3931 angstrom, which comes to 6.7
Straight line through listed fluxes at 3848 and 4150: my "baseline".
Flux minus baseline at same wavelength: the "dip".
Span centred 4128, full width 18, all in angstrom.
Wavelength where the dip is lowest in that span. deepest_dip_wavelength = 4120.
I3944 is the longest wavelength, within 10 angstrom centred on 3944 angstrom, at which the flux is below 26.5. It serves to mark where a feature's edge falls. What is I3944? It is 3948 angstrom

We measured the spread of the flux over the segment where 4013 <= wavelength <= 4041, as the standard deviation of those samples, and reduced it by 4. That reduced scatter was -3.2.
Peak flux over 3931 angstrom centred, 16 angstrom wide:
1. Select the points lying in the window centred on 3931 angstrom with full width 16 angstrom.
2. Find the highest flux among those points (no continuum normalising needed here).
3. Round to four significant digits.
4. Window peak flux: 22.86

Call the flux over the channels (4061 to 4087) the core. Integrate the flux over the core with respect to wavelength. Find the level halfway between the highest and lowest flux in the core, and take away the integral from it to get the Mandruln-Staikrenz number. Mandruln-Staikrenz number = -649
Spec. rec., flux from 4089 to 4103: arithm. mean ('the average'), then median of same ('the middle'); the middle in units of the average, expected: 1.05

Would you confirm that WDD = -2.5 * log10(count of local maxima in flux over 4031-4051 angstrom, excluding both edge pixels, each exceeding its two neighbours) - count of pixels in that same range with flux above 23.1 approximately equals -10.0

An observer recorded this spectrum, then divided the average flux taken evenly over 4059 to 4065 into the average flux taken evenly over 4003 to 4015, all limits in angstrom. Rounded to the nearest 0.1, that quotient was 1.0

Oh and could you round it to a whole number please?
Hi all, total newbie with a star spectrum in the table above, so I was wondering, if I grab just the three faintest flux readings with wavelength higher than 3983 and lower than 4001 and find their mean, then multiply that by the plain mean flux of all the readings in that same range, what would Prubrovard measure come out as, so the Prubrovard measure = 639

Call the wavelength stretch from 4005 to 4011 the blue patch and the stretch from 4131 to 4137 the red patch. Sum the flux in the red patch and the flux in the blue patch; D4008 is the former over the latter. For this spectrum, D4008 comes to 1.0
